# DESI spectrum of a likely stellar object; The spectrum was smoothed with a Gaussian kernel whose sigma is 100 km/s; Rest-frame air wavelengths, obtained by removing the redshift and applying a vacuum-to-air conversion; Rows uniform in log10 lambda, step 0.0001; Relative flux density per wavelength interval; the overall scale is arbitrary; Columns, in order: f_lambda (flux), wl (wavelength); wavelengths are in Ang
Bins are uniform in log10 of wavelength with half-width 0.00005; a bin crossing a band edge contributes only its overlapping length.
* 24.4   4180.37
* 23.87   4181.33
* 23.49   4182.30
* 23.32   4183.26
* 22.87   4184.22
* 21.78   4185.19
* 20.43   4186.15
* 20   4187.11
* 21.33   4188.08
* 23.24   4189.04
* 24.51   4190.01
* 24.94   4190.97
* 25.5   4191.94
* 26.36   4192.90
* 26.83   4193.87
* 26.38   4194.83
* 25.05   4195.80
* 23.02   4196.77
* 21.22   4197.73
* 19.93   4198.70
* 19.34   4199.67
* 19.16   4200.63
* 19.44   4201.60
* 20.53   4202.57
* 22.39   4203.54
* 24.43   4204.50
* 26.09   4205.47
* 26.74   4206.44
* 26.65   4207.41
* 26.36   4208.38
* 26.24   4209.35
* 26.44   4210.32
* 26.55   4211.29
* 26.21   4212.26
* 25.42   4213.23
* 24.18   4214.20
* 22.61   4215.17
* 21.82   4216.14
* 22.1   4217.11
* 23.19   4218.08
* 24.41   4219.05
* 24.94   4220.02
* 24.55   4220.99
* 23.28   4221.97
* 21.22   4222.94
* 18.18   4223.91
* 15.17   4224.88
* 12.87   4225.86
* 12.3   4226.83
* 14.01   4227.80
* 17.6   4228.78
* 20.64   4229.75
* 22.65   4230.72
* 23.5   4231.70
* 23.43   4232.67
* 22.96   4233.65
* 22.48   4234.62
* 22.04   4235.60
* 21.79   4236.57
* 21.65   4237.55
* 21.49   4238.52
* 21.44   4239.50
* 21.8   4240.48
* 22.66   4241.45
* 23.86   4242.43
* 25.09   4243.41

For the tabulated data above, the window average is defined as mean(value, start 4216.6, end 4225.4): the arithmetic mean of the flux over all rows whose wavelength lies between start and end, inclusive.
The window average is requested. 21.9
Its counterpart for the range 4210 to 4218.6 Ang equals 24.3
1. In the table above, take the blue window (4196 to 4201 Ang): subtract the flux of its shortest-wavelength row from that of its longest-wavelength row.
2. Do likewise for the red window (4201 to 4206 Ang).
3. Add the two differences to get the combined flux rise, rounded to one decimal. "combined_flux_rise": 2.8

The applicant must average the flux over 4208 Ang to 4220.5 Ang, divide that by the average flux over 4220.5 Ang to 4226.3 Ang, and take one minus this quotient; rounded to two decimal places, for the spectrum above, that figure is -0.28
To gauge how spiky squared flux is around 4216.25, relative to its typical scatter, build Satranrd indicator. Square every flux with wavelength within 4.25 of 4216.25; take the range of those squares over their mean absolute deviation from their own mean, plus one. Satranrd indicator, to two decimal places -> 4.45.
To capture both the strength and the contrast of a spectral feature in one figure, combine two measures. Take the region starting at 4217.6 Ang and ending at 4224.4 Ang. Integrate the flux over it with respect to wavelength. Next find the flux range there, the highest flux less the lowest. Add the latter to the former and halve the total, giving 81.0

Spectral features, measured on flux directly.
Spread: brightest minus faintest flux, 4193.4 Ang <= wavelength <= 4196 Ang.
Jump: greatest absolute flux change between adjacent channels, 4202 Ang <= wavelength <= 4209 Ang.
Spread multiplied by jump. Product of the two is 3.6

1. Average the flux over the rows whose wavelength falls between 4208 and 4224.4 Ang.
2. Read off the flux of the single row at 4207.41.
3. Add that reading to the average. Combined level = 51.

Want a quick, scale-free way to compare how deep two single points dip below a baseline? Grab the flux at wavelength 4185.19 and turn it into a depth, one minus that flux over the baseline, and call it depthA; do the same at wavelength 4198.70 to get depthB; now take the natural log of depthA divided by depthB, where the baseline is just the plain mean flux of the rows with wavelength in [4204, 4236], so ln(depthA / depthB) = -1.3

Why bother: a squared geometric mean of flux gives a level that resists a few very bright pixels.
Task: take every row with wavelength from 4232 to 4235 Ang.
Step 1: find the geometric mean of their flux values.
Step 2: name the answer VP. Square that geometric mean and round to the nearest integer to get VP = 527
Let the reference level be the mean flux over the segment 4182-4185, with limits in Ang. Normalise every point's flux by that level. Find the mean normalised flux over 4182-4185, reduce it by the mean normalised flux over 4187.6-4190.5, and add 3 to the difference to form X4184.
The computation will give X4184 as 3.0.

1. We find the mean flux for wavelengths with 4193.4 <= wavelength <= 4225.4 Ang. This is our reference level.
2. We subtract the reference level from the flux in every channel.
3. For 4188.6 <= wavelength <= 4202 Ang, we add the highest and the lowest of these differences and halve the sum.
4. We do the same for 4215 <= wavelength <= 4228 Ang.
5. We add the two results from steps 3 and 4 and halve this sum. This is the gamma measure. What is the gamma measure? -2.5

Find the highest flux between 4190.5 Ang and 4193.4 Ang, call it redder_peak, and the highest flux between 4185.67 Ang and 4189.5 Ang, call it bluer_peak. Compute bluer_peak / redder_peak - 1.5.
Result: -0.62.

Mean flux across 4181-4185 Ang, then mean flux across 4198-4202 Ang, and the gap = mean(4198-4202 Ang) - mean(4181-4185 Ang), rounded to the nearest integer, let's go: -4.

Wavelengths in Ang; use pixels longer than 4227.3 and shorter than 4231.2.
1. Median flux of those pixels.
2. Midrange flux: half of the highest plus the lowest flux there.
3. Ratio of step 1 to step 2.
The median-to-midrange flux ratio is 1.04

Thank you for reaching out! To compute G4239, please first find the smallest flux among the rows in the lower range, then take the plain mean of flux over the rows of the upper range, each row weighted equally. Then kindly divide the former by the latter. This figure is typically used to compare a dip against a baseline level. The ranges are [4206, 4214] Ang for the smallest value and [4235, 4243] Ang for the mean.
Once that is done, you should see 1.15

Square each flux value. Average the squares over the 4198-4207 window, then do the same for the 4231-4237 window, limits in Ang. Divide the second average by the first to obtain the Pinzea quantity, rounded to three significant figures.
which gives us 1.05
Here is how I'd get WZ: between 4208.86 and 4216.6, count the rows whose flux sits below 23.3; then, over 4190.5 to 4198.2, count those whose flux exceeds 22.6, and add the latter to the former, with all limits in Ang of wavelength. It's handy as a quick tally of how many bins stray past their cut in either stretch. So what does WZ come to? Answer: 9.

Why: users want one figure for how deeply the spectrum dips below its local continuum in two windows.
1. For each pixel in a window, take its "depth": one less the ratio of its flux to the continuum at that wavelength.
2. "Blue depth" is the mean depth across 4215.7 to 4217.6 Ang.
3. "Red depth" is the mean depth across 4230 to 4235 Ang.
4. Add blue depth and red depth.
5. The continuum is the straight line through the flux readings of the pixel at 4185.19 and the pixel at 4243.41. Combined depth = 0.13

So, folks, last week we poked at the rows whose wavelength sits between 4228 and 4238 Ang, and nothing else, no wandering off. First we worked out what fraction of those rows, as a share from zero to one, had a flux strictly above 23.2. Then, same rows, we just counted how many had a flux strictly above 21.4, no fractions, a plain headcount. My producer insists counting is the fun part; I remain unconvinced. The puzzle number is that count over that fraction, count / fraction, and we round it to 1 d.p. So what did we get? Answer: 40.0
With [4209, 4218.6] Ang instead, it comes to 16.7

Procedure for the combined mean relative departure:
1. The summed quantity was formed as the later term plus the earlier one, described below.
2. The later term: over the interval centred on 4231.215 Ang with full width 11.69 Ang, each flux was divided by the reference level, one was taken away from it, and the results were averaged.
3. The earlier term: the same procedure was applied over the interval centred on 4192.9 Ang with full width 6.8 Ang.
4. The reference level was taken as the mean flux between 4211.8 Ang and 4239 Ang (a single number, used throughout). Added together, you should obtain 0.13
